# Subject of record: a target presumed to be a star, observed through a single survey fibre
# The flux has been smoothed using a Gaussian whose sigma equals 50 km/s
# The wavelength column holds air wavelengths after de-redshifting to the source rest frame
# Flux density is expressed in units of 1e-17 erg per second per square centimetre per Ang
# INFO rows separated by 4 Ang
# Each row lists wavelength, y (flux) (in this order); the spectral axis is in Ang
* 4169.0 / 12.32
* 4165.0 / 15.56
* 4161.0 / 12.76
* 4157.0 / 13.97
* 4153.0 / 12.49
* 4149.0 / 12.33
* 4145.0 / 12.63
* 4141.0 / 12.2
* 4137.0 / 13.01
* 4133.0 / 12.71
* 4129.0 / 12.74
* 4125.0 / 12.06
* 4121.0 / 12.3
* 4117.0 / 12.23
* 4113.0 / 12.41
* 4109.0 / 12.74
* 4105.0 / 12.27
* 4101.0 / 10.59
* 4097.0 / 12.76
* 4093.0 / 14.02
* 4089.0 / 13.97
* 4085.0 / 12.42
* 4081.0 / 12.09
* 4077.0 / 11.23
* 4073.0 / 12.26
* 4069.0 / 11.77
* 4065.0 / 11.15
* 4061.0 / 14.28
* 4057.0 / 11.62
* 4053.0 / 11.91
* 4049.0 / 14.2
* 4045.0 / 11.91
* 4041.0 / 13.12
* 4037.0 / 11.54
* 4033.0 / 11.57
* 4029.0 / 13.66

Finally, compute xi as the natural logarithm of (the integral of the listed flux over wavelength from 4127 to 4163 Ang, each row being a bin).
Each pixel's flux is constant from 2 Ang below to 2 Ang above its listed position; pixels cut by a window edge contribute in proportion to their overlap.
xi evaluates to 6.1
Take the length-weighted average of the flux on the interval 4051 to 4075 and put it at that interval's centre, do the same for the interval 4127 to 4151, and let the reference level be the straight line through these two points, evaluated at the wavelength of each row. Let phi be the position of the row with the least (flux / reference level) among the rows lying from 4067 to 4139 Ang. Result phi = 4101.0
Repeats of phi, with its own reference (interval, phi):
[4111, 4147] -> 4125.0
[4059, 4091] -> 4065.0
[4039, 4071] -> 4065.0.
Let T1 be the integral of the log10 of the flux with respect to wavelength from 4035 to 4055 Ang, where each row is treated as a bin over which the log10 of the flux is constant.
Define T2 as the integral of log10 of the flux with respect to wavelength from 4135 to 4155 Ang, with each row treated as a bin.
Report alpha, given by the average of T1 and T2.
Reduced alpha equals 21.95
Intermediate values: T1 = 21.9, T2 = 21.96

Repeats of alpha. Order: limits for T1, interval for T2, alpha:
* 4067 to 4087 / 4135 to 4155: 21.75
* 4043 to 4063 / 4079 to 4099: 22.20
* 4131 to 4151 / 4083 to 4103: 22.03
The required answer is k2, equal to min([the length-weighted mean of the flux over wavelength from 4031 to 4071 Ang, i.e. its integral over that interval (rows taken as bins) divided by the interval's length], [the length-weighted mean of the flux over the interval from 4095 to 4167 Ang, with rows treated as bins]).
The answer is 12.31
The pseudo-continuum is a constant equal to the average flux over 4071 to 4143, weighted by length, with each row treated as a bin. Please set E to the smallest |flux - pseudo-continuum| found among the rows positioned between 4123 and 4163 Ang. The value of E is 0.0450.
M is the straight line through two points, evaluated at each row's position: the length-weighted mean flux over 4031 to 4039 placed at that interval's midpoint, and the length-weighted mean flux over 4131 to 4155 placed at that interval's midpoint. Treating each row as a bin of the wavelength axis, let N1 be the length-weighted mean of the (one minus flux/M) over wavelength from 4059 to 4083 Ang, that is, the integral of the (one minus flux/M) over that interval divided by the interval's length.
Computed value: -0.02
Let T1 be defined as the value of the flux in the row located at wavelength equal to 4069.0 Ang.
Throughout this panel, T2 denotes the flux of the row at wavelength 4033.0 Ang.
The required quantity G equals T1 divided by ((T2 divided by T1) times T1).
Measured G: 1.02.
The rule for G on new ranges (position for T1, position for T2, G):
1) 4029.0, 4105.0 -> 1.11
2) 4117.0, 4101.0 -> 1.15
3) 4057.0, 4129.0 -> 0.91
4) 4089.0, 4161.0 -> 1.09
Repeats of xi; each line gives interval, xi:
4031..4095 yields 6.7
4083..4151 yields 6.7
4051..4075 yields 5.7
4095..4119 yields 5.7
